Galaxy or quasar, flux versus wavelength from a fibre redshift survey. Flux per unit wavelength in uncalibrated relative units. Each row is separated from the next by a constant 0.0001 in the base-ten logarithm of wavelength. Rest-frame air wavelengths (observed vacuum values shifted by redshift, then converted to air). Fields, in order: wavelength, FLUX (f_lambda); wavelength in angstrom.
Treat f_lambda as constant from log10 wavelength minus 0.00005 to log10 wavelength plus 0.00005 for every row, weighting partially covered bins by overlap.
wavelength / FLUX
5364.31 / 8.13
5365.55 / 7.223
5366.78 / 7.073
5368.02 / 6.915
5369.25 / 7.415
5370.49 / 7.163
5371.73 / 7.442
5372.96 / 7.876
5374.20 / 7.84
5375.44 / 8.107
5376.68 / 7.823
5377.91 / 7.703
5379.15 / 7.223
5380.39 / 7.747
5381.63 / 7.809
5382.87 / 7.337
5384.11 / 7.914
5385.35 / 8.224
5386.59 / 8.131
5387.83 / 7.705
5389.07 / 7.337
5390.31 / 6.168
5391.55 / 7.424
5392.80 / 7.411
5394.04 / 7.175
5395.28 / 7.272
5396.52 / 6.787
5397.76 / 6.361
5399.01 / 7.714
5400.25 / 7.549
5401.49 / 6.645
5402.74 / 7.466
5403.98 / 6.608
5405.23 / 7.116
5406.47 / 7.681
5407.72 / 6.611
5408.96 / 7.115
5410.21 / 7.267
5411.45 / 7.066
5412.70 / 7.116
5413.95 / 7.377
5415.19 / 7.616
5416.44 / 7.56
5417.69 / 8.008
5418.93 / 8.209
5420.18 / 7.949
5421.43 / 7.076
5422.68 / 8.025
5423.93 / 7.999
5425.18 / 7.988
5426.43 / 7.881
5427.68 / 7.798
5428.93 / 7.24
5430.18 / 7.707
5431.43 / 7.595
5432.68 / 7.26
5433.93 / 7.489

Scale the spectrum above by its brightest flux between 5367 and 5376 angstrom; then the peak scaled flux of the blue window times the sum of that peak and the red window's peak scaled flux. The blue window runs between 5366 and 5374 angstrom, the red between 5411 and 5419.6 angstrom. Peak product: 1.93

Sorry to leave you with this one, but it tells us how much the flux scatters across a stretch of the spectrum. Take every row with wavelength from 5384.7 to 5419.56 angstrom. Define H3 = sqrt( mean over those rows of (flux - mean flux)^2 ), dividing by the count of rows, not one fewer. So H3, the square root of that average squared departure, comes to 0.522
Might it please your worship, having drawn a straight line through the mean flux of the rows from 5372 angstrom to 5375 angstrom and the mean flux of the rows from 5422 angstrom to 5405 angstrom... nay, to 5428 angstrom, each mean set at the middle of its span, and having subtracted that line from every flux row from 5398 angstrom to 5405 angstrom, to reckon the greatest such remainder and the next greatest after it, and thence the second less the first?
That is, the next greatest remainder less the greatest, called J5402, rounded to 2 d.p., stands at -0.17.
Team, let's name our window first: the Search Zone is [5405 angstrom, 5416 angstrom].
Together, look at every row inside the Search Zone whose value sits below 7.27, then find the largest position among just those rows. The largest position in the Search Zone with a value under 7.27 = 5412.70 angstrom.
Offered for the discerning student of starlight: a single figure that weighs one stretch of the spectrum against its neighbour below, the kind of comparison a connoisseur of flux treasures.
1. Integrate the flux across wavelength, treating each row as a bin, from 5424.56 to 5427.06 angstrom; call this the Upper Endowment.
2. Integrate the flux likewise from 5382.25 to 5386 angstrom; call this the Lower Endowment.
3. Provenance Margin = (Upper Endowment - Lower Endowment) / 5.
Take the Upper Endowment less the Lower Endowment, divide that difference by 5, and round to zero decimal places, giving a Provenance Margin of -2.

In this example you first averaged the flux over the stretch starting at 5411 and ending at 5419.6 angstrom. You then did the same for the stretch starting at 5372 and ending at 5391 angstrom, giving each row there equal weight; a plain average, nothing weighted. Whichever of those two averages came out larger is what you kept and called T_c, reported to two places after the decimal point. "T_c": 7.66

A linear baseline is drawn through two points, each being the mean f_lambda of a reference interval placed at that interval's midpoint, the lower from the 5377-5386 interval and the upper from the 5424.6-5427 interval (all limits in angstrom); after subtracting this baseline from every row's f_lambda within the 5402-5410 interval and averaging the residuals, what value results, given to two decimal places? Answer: -0.73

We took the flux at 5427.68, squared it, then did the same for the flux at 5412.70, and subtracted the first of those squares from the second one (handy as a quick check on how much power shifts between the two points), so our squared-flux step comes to -10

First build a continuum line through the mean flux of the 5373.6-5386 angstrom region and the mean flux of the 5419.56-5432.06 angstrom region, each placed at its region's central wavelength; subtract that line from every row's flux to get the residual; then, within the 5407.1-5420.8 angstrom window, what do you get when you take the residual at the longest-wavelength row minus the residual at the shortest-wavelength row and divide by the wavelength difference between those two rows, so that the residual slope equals 0.11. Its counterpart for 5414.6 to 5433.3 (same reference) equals -0.02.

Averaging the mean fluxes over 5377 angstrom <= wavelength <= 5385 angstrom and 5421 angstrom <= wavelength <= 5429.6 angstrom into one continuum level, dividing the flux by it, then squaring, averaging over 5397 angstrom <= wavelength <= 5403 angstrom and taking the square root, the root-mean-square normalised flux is 0.93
